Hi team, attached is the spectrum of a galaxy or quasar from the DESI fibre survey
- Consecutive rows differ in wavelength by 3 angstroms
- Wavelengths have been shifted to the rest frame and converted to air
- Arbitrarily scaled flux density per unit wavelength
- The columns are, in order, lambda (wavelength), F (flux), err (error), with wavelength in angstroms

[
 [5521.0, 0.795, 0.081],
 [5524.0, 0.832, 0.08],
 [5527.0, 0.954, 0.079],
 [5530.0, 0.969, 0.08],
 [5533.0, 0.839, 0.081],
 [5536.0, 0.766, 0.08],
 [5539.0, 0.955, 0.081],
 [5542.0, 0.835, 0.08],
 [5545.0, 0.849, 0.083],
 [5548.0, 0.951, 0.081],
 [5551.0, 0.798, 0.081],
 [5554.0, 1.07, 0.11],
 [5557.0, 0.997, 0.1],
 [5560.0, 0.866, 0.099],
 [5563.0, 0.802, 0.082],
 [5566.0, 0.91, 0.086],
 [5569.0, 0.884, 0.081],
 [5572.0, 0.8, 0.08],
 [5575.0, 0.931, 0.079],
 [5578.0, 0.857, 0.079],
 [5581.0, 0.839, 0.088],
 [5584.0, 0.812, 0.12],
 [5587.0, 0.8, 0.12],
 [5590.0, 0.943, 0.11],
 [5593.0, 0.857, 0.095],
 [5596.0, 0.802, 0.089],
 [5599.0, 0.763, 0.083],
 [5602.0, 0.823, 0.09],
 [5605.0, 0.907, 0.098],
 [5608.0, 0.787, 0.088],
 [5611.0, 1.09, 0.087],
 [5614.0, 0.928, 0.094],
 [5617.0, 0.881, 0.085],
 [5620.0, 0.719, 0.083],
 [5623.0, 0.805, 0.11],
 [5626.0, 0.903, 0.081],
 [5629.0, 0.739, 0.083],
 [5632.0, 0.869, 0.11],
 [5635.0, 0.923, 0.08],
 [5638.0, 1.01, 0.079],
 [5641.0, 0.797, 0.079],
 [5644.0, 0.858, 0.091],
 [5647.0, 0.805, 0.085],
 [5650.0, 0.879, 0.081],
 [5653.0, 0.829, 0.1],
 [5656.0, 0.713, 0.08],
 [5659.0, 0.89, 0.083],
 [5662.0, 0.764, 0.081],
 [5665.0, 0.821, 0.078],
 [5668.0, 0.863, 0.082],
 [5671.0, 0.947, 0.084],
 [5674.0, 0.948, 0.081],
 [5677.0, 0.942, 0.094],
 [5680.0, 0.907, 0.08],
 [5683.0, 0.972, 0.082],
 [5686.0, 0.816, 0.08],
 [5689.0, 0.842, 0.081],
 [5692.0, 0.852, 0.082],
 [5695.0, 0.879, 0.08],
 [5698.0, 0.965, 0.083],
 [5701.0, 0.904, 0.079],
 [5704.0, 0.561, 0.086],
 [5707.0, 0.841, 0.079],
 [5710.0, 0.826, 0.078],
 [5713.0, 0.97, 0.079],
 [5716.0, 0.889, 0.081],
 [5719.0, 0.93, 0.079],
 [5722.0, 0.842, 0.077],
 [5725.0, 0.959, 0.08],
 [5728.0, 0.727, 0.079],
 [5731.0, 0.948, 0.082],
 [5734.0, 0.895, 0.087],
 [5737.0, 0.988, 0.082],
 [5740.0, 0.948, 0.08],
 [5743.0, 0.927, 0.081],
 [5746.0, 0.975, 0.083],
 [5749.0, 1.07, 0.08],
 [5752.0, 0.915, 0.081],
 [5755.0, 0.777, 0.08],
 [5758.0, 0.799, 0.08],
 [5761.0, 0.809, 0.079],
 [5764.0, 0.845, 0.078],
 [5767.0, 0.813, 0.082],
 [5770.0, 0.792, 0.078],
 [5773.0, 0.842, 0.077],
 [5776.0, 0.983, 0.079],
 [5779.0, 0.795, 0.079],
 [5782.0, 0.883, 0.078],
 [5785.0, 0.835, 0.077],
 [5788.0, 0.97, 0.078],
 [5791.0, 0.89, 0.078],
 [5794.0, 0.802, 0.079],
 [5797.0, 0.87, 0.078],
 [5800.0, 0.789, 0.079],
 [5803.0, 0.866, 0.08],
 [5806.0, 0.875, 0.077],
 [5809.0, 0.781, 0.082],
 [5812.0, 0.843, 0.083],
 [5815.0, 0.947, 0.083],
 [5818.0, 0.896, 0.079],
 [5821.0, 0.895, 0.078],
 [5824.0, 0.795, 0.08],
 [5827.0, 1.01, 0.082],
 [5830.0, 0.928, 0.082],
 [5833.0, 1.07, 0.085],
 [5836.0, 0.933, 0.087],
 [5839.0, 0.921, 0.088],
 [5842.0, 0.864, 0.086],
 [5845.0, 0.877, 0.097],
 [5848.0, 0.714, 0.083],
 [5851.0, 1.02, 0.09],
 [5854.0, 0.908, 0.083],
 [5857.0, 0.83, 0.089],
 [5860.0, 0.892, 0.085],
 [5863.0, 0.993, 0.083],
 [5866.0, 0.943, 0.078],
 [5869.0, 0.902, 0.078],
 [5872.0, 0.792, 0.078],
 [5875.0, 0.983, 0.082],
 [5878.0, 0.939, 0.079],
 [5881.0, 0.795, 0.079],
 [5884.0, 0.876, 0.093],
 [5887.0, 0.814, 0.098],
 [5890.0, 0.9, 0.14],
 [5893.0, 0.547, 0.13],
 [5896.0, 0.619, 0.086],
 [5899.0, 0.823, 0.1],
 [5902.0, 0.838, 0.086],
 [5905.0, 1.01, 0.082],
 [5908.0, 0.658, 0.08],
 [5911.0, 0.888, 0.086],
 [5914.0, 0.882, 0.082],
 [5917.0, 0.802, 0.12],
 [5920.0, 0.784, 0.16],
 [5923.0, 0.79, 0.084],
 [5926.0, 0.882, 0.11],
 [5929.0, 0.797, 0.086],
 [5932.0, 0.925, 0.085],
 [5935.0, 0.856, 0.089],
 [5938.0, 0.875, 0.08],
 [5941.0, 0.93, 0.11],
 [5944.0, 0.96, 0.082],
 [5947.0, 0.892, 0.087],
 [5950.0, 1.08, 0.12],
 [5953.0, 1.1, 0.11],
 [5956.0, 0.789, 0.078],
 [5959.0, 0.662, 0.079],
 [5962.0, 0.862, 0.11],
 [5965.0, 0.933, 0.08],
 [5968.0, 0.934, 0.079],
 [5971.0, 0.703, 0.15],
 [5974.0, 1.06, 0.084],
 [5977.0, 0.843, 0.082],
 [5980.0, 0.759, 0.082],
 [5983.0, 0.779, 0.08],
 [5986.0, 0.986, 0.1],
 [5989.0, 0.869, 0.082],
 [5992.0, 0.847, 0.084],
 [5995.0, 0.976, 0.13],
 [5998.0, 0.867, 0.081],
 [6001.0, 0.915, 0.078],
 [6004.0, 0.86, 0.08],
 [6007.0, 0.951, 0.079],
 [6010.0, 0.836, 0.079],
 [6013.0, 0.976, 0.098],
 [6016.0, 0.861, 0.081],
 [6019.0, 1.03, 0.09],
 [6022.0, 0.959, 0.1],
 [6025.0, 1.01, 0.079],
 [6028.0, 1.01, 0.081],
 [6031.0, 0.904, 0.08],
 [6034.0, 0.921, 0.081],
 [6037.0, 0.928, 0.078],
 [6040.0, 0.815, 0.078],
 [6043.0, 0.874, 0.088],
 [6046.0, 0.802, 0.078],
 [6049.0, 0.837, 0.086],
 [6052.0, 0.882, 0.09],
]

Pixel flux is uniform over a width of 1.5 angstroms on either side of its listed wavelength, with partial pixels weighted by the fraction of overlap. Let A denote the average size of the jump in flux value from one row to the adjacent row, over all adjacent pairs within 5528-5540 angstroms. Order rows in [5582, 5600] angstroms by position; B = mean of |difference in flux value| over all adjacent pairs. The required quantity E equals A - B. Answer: 0.06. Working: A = 0.13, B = 0.07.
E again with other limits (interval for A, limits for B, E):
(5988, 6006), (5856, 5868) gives 0.00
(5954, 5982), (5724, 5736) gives -0.01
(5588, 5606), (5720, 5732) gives -0.13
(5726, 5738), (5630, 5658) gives 0.03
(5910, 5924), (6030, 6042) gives -0.02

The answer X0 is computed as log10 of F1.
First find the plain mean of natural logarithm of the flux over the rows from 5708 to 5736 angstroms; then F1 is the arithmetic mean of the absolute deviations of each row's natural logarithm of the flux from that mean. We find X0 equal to -1.16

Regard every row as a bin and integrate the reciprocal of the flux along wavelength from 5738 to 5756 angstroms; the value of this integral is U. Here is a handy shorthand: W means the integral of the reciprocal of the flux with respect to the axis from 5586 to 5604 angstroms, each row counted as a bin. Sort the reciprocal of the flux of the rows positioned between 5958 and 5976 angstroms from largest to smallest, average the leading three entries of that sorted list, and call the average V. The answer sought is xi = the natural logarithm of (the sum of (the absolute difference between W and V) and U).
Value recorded 3.68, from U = 19.3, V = 1.36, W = 21.7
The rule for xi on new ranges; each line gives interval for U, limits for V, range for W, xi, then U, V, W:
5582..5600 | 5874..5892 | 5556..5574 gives 3.72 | 21.7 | 1.21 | 20.7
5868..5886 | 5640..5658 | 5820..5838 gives 3.65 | 20.6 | 1.30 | 19.3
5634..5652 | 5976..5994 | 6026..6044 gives 3.67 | 20.7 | 1.26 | 19.8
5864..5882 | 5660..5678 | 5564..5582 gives 3.68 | 20.2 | 1.23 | 20.8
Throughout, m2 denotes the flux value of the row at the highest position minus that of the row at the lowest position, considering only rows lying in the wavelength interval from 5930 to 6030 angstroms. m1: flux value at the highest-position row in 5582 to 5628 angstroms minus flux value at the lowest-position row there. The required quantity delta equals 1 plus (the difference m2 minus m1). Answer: 0.99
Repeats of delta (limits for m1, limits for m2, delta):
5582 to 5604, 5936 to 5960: 0.78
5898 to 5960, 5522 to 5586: 1.14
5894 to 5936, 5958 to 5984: 0.88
